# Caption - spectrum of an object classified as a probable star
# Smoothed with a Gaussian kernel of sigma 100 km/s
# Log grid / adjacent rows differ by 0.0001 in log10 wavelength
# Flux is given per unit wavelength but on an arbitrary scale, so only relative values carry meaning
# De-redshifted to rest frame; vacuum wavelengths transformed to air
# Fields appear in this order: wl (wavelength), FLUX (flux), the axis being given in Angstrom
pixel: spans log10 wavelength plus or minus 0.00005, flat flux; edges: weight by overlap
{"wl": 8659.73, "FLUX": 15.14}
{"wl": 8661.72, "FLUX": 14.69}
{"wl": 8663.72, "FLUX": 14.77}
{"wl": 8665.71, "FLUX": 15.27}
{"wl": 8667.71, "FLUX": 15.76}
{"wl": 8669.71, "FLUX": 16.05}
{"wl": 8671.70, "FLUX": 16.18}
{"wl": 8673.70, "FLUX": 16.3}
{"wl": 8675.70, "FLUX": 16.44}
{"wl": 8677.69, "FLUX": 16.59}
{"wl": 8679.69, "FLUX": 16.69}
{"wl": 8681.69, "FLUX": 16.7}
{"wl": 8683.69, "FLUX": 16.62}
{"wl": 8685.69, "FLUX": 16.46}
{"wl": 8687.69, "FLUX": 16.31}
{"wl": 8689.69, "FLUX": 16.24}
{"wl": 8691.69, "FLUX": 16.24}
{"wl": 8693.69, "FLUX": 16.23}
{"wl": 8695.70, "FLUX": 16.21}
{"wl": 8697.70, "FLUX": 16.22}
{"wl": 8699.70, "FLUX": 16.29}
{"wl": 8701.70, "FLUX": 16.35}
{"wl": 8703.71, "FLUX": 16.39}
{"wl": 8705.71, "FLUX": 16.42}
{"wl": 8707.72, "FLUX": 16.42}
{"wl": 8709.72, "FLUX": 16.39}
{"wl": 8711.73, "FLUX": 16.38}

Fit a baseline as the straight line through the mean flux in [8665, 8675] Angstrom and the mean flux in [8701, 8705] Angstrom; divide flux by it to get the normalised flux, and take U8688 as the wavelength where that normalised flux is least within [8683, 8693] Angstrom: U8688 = 8691.69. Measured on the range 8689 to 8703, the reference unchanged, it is 8697.70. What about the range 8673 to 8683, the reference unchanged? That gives 8673.70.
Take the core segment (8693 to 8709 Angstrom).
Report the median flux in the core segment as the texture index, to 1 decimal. 16.3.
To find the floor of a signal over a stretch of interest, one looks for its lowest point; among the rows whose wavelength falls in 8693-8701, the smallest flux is 16.21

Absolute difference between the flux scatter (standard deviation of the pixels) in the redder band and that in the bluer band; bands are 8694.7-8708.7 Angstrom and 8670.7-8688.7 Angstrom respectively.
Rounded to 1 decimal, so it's 0.1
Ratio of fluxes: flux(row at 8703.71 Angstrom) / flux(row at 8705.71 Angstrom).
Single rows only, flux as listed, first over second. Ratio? 0.998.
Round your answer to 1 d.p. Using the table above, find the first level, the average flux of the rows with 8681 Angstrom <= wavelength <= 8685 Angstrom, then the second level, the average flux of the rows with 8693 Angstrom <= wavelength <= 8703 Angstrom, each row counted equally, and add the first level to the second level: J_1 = 32.9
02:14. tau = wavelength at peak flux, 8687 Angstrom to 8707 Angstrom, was 8705.71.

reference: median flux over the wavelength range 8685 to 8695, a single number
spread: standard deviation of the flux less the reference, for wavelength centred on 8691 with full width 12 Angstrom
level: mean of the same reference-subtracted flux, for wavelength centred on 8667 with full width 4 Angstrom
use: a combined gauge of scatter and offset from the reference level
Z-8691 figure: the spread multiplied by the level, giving -0.06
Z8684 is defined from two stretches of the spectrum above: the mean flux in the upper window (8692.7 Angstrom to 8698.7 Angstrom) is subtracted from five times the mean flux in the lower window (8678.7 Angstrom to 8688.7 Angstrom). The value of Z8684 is 66.6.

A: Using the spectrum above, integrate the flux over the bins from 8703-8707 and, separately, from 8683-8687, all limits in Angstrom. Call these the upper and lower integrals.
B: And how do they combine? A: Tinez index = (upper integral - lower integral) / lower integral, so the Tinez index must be -0.01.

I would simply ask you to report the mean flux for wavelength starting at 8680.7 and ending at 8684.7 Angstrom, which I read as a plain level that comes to 16.66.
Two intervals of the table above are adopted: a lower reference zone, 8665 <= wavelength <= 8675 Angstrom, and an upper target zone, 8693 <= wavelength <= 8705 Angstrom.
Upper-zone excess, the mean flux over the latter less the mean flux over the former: 0.4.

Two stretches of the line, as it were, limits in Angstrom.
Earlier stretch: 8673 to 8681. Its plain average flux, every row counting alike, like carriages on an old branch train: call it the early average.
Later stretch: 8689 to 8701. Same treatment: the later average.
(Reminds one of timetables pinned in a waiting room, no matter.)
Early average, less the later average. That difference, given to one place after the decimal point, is 0.3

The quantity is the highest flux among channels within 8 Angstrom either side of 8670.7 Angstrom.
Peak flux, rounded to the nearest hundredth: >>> 16.59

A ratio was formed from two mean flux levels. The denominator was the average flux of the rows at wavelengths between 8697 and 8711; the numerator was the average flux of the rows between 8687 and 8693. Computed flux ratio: 0.99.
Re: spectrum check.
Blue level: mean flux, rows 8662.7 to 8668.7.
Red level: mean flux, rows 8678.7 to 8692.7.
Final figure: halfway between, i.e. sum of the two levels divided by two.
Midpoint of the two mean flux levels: 15.9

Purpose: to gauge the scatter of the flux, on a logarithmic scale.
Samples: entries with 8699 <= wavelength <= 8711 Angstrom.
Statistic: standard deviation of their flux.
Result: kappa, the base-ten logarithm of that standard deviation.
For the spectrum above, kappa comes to -1.3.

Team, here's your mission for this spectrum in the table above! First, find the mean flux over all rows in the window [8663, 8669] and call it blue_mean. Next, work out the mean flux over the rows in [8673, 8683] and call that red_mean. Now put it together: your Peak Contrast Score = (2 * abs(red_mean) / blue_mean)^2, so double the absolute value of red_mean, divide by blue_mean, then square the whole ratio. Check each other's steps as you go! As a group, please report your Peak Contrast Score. 4.7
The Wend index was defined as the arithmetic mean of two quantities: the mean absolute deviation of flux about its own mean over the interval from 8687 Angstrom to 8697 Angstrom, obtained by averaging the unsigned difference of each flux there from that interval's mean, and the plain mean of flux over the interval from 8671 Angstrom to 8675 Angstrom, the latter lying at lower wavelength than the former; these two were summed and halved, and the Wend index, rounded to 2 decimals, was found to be 8.13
